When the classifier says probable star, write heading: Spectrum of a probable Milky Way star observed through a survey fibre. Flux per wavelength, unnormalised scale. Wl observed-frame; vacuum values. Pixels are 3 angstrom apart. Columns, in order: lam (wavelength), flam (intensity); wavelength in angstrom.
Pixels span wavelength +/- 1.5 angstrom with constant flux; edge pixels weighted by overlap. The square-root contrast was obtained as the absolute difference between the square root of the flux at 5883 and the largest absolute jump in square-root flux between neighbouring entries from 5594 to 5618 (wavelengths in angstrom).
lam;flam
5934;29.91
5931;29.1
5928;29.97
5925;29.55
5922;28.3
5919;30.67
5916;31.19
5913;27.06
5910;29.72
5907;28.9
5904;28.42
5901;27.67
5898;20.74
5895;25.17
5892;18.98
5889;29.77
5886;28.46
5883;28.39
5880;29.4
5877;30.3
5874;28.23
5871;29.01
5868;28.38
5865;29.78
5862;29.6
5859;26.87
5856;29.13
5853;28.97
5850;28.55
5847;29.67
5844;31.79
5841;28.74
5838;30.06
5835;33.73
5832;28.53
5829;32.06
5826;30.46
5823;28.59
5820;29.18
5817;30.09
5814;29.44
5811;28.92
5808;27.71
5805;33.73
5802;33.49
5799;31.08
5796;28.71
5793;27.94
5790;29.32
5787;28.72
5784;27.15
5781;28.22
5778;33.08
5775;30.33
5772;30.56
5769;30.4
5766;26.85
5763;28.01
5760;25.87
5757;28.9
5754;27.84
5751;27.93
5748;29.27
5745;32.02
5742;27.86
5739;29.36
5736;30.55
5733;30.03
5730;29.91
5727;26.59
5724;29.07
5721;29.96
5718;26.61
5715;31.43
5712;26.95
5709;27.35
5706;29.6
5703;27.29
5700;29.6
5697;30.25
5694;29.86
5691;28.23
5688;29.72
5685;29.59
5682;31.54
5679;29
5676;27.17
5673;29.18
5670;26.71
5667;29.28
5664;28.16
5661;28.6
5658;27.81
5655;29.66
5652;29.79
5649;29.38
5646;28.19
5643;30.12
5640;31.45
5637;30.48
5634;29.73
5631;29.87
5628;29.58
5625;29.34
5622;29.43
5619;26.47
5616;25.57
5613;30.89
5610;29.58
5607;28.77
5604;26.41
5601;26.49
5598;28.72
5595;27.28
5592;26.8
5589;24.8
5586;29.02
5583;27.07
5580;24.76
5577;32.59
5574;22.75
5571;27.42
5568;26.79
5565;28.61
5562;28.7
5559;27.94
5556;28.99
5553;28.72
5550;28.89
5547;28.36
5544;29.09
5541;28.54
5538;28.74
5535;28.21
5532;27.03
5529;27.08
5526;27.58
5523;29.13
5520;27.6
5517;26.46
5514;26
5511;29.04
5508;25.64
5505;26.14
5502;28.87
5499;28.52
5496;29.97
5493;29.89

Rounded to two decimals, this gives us 4.83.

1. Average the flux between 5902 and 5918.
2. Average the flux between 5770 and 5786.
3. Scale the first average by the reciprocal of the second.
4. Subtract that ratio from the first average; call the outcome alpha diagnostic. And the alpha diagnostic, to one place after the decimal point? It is 28.1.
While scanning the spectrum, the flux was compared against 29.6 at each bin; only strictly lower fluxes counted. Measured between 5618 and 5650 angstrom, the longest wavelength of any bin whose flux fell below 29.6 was 5649 angstrom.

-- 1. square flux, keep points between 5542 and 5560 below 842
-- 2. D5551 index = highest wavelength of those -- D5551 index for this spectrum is 5559 angstrom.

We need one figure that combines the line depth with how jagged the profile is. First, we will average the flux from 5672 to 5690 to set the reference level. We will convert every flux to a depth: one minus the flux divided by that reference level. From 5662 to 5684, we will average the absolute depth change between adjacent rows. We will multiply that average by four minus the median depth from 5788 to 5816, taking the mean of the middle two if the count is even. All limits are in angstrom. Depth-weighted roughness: 0.285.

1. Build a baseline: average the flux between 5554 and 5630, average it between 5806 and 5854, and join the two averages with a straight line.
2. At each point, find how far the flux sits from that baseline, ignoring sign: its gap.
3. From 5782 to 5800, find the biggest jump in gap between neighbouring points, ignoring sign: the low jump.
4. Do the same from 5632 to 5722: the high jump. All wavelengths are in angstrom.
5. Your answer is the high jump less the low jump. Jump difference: 1.0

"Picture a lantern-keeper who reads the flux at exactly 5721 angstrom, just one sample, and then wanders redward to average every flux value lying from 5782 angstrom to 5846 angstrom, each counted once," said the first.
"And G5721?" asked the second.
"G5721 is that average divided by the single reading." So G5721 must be 1.00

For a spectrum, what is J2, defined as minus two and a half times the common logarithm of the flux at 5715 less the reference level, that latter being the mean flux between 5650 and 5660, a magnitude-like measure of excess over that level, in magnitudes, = -0.9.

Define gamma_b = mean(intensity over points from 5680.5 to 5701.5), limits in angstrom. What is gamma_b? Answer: 29.8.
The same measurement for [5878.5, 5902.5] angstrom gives 26.1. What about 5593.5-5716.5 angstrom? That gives 28.9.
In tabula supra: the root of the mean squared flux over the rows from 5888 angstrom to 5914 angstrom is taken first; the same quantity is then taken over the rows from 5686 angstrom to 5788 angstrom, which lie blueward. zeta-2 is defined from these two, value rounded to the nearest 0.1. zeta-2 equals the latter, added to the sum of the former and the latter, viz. 84.6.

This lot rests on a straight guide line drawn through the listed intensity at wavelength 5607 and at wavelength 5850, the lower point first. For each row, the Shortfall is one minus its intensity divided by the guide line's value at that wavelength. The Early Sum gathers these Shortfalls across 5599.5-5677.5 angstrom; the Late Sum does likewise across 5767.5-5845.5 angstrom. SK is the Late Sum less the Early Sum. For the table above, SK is -1.3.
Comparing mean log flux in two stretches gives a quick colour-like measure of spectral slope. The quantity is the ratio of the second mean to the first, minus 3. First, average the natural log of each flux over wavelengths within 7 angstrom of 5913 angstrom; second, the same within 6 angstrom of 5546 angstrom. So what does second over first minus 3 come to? -2.01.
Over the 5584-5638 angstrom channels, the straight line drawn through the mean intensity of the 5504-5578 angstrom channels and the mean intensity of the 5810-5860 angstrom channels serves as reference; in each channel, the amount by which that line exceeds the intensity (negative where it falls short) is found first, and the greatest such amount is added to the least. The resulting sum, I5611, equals 0.7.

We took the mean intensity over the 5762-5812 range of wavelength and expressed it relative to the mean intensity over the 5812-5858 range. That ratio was 0.99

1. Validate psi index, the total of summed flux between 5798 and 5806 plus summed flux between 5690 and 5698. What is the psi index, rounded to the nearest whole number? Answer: 187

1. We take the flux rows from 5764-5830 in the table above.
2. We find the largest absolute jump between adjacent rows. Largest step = 6.0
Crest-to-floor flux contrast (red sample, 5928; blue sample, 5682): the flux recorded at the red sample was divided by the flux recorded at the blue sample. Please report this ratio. 0.95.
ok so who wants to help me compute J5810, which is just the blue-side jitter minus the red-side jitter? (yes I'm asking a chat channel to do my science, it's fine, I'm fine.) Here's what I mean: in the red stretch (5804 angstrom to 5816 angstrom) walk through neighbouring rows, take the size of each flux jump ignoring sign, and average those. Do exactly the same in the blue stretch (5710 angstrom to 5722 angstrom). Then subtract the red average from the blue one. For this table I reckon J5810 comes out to 1.6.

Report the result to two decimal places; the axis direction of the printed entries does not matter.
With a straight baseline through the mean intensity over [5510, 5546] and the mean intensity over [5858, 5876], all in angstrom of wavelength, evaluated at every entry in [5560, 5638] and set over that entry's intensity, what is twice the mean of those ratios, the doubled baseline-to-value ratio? 2.02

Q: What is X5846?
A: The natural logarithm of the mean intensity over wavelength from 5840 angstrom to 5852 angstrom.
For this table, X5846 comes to 3.39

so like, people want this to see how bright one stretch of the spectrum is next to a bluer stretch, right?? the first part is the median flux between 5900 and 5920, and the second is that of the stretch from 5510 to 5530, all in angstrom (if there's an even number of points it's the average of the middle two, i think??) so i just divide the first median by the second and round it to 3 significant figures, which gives 1.05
